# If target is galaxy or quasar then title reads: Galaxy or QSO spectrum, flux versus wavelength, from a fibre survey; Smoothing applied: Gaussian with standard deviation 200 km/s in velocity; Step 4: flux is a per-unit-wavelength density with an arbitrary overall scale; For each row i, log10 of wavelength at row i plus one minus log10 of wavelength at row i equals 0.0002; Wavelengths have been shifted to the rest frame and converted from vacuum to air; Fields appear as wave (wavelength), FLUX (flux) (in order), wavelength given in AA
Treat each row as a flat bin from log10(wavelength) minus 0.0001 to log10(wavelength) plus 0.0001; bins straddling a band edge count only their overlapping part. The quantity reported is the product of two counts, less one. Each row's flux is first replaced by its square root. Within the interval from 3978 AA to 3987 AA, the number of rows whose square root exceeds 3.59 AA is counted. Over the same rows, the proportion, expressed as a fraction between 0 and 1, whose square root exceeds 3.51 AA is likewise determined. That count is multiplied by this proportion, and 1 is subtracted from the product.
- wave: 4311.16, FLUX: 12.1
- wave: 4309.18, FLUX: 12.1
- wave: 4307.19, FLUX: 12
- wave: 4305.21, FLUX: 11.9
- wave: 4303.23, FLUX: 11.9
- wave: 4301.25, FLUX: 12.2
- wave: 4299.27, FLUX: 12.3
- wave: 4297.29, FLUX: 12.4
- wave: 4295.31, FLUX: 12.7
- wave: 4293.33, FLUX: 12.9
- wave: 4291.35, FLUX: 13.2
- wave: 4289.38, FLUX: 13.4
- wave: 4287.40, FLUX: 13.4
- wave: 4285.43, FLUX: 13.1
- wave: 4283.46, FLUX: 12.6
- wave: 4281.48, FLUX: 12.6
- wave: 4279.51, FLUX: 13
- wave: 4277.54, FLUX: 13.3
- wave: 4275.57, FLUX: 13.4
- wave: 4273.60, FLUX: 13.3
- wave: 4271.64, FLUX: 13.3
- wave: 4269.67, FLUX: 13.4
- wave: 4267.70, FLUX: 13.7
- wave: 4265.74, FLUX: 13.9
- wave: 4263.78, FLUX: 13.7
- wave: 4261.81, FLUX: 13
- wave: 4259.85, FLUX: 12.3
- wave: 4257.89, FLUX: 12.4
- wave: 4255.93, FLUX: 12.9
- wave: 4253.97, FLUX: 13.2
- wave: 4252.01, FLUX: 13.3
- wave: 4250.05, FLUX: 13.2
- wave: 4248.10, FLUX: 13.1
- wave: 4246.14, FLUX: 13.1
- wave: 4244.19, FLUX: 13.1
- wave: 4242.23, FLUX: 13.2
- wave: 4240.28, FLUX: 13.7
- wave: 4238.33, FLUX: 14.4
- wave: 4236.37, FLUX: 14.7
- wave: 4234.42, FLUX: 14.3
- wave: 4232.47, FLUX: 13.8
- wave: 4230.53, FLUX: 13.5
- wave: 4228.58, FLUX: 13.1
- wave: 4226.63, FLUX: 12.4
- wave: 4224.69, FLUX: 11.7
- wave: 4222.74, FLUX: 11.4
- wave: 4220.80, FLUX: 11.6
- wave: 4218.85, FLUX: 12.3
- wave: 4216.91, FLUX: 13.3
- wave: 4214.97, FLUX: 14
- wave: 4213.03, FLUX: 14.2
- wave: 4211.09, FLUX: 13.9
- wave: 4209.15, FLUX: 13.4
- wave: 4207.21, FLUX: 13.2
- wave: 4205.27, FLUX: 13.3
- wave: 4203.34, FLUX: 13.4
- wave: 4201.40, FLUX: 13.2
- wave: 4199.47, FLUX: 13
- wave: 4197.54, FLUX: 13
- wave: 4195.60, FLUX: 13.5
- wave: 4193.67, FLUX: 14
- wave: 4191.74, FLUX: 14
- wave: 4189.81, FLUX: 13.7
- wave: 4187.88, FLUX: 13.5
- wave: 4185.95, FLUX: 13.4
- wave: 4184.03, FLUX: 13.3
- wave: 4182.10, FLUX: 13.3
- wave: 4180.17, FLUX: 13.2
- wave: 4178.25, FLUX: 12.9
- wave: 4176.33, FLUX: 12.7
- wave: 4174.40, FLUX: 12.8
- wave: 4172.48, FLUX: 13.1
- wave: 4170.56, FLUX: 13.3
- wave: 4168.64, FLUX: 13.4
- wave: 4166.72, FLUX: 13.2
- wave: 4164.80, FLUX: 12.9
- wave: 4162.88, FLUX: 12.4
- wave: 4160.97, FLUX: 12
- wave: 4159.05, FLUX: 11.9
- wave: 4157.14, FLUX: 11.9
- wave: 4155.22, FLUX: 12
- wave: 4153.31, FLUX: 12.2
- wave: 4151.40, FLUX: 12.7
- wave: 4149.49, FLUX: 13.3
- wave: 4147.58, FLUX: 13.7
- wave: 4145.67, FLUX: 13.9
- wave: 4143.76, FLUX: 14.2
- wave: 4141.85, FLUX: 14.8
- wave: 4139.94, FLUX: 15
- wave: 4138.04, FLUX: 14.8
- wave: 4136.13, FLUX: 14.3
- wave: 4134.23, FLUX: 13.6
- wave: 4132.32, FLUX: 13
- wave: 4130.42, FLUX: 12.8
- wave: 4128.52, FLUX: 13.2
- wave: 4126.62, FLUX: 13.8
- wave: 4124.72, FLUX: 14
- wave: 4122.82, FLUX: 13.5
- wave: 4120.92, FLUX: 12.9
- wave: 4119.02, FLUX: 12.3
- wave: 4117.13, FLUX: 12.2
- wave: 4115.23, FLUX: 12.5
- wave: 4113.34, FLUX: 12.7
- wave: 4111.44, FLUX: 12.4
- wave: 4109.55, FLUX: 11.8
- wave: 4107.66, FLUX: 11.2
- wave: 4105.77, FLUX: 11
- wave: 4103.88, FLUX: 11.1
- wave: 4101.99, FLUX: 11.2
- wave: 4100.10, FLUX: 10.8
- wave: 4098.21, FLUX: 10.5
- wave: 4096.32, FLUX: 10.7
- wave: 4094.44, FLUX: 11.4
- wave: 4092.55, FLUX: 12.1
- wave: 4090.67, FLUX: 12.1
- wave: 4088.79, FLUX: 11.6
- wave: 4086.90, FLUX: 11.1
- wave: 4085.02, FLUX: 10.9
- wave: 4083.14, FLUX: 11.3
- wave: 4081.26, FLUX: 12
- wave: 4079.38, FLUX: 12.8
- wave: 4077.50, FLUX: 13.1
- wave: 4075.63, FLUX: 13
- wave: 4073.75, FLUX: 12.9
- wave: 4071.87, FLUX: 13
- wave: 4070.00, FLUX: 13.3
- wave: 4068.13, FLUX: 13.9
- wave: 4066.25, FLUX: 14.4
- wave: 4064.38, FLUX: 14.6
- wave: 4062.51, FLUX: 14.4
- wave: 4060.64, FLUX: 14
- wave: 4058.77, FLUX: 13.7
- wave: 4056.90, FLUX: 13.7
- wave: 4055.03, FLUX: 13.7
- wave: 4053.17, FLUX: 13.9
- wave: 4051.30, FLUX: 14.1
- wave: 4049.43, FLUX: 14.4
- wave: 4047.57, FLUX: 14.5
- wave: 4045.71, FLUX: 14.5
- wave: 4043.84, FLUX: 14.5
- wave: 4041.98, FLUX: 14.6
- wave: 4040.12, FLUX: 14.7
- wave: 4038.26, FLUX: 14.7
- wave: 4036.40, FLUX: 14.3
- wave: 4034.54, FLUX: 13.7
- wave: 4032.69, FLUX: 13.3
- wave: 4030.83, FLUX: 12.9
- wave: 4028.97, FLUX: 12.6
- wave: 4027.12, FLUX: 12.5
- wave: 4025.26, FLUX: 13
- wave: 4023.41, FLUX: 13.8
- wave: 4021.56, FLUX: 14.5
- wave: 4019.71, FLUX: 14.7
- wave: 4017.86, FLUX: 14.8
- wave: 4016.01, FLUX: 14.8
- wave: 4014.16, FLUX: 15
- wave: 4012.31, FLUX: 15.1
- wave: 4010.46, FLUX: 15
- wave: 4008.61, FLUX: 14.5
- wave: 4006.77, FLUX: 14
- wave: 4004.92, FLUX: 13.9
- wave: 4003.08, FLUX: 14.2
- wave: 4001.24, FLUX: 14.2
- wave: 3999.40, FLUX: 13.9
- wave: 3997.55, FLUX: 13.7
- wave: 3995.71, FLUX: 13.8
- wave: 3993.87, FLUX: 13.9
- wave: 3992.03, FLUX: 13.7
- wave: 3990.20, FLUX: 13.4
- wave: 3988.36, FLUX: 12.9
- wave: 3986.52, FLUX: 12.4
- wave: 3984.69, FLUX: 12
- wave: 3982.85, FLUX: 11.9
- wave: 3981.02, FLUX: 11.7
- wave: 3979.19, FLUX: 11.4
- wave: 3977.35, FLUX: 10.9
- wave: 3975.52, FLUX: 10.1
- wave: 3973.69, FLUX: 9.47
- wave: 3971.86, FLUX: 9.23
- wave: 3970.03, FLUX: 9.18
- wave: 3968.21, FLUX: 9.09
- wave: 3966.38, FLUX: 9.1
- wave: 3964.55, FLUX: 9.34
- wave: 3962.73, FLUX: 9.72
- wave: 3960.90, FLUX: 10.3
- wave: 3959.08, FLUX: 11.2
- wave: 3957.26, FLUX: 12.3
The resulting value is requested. -1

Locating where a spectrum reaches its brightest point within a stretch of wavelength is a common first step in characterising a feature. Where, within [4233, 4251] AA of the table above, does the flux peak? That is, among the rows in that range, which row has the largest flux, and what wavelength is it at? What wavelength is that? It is 4236.37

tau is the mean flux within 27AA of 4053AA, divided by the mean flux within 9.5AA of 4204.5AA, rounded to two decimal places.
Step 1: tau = 1.03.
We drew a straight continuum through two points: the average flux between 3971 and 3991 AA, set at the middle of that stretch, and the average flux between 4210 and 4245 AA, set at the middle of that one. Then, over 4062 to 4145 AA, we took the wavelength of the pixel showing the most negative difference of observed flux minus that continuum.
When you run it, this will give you 4098.21 AA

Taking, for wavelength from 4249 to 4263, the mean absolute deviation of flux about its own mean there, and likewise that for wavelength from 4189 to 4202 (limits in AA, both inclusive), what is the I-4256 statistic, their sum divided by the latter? 1.9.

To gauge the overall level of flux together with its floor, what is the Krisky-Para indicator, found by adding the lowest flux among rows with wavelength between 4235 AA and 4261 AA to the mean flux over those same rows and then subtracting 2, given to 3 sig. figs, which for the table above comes 23.6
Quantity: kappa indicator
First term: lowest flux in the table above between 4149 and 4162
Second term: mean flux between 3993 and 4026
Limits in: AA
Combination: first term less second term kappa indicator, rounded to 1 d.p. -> -2.4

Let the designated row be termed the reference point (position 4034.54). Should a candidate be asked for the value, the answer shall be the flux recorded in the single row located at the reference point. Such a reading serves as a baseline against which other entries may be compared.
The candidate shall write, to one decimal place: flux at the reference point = 13.7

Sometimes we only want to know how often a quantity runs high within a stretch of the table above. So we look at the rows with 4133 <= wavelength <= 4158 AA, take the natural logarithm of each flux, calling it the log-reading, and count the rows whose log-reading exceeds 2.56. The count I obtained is 9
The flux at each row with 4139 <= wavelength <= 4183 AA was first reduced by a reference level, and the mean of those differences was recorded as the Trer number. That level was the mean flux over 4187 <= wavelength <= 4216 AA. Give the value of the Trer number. -0.48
